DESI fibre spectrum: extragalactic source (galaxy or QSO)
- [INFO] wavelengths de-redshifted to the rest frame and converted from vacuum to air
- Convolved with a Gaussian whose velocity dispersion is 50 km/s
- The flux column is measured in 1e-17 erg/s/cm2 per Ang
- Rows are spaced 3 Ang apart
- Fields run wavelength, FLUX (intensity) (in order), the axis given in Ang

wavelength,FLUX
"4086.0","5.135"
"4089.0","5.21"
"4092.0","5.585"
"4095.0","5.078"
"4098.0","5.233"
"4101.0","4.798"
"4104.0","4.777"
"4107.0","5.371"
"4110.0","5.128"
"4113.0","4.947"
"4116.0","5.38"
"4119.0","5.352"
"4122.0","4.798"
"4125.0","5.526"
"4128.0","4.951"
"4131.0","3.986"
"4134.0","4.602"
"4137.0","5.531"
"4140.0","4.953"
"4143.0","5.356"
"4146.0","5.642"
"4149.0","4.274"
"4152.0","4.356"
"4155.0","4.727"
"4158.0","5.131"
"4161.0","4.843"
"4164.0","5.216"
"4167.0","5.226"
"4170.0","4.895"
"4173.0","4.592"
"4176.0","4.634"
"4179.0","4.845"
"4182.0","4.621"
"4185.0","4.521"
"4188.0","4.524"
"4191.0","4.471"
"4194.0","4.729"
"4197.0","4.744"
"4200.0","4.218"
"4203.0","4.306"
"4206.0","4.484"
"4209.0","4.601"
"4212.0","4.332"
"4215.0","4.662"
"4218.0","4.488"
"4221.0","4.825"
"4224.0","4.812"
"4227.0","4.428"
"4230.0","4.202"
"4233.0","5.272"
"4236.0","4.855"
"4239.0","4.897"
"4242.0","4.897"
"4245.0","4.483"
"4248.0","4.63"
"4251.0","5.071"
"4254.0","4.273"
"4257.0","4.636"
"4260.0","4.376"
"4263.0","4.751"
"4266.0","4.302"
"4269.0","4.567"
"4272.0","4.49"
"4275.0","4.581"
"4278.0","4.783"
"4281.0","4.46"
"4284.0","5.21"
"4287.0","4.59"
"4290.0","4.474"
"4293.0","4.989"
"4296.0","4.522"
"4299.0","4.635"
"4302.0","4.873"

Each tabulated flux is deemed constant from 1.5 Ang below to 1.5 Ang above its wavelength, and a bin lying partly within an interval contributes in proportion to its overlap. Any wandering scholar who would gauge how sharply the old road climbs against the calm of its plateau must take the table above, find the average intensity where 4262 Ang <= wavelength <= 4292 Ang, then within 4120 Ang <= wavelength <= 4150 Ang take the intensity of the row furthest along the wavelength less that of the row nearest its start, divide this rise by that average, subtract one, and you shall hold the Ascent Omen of -1.11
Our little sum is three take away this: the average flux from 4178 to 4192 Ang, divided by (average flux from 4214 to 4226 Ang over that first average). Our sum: -1.50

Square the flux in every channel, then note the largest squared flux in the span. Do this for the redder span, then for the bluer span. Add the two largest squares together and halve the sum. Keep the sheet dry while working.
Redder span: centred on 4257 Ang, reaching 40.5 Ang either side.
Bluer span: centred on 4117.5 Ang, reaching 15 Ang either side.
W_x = 29.2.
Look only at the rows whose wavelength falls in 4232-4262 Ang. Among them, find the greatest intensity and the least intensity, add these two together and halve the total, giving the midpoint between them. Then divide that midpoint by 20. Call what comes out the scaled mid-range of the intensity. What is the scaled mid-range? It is 0.239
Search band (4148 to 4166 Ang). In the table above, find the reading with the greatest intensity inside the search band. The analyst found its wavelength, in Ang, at 4164.0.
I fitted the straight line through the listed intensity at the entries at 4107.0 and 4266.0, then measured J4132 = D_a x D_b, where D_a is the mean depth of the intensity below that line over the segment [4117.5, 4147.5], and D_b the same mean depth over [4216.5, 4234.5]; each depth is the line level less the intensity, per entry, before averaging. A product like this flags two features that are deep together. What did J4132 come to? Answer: -0.013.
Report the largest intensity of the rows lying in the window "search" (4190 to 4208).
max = 4.744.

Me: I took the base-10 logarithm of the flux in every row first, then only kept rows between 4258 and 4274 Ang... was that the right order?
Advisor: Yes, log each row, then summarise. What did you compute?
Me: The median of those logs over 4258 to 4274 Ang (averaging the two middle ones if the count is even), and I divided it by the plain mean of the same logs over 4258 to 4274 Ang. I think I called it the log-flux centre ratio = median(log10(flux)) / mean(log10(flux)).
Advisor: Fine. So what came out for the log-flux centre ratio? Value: 1.00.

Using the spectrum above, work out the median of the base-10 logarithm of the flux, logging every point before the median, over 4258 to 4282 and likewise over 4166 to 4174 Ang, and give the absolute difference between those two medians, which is 0.034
